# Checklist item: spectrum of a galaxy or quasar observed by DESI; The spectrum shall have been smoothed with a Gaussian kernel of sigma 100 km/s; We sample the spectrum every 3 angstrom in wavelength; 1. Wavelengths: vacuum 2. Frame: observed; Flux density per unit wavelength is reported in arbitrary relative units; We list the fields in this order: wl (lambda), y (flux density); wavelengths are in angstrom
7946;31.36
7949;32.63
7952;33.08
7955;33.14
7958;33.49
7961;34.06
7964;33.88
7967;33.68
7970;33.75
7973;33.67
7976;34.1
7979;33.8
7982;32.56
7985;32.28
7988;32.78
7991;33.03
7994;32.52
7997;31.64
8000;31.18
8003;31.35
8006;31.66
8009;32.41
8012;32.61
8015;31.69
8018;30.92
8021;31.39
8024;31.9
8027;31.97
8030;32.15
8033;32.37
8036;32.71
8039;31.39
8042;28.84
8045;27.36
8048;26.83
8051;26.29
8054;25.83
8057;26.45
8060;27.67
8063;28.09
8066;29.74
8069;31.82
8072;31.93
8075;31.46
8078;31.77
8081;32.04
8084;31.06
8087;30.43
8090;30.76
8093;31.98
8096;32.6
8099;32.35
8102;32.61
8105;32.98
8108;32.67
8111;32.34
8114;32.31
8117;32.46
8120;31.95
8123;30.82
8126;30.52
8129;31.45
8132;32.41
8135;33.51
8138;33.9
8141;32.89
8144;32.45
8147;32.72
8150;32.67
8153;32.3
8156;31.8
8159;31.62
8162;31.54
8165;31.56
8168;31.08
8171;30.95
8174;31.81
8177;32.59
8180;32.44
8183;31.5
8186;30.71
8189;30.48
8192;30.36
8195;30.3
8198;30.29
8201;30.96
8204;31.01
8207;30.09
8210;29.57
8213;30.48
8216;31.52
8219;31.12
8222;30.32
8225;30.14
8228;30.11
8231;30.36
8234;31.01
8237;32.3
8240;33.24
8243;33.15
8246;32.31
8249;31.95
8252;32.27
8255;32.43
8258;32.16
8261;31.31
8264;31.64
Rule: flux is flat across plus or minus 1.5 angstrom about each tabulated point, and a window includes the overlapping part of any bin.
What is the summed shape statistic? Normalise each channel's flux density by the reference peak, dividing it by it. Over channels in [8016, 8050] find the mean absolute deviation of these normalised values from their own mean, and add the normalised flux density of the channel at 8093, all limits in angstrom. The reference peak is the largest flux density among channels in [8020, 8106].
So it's 1.02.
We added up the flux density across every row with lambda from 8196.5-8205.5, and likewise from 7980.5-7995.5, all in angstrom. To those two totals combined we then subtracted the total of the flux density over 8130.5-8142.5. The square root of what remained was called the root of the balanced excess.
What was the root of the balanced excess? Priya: 11.1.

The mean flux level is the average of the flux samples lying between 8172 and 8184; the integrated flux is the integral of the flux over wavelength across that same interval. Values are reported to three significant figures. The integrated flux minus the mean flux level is 353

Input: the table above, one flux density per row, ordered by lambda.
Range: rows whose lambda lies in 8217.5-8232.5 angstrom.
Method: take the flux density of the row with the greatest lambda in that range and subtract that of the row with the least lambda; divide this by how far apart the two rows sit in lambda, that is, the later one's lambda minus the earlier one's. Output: -0.06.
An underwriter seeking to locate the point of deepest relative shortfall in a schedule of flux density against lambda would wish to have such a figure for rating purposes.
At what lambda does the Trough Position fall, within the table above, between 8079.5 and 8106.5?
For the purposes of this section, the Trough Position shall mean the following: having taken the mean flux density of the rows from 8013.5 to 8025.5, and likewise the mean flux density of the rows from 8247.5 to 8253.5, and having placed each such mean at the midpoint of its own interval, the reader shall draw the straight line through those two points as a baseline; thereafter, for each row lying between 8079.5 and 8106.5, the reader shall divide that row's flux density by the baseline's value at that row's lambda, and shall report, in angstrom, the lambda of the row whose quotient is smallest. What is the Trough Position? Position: 8087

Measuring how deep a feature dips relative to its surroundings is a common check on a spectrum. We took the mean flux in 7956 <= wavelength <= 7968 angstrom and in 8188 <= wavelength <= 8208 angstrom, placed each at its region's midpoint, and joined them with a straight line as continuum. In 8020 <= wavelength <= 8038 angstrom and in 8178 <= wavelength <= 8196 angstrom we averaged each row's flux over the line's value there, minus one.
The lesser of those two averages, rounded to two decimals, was -0.02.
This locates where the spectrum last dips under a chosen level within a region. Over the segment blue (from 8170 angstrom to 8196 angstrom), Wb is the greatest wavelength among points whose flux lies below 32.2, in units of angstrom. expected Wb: 8195 angstrom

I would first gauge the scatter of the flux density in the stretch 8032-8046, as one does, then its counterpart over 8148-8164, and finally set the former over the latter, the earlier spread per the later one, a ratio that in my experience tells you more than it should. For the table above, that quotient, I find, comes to 4.8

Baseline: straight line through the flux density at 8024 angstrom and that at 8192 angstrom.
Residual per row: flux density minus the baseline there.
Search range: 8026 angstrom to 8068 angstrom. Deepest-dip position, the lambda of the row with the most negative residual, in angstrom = 8054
